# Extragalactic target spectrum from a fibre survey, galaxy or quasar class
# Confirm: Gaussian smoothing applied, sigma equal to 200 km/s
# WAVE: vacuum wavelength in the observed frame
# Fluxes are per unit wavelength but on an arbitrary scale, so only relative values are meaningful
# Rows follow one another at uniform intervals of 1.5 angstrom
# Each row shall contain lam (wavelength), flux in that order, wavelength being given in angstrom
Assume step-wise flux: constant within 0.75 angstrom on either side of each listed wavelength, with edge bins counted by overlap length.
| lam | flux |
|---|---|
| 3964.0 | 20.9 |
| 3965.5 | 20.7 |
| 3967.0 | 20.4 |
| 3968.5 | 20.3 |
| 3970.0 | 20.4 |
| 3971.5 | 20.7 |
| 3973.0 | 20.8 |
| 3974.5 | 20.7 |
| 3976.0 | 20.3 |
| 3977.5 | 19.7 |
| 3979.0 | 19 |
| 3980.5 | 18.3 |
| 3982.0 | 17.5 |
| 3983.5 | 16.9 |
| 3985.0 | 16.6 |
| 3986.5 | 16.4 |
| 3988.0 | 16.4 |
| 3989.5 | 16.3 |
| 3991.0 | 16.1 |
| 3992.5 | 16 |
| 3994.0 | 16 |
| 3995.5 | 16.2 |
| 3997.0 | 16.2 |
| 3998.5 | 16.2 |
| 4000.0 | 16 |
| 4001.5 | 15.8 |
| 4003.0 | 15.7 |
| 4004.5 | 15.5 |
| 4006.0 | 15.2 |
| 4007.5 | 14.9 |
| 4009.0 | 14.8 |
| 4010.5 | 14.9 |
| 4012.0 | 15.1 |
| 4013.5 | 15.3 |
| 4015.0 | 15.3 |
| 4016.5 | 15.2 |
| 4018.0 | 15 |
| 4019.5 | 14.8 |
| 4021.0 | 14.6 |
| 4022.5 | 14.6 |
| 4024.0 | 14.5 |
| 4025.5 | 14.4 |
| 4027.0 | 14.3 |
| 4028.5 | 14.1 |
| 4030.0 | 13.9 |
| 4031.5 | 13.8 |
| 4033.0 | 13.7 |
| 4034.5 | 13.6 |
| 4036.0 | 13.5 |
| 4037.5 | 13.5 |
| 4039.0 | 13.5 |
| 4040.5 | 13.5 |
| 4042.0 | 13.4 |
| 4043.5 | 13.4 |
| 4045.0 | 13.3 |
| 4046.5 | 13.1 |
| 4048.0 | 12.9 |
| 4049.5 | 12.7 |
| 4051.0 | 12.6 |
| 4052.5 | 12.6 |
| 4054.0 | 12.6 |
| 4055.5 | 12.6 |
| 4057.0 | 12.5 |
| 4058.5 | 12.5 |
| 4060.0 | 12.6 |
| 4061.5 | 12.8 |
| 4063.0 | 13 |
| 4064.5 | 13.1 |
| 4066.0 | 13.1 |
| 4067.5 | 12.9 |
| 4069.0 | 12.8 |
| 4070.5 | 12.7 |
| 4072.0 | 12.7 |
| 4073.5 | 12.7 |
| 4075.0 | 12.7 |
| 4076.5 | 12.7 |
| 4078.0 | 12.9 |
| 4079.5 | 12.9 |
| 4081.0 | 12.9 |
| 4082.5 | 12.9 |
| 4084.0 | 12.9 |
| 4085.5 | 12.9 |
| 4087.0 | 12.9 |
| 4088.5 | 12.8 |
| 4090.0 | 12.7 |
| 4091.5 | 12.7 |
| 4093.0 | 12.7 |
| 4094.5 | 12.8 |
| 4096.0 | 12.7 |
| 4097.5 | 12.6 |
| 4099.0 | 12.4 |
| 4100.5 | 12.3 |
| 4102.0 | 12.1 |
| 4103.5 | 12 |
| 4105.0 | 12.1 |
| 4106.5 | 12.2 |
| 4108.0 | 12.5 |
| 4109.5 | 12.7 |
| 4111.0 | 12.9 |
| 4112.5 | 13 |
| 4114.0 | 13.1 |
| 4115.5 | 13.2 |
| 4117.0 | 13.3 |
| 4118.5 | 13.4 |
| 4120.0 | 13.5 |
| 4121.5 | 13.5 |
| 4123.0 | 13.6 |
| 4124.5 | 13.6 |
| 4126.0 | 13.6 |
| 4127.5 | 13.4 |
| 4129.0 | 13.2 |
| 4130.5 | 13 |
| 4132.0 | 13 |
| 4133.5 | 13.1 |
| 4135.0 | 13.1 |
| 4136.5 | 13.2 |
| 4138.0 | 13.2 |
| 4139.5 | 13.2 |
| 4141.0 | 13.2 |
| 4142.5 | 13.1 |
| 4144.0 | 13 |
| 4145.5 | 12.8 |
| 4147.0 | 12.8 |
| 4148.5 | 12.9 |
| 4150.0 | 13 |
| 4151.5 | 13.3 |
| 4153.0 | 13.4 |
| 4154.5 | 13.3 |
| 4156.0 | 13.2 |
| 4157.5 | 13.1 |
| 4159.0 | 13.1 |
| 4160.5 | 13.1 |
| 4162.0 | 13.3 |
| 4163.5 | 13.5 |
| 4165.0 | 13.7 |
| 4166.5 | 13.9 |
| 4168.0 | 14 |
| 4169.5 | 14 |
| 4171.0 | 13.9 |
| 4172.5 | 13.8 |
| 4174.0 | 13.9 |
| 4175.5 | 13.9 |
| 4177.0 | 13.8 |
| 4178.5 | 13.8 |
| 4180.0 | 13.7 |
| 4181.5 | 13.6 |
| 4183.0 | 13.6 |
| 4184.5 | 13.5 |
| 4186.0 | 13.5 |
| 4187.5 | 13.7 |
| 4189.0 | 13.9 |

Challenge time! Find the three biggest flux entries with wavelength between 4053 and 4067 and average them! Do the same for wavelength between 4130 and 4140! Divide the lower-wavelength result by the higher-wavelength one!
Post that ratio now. 0.99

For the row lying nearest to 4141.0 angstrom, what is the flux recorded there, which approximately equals 13.2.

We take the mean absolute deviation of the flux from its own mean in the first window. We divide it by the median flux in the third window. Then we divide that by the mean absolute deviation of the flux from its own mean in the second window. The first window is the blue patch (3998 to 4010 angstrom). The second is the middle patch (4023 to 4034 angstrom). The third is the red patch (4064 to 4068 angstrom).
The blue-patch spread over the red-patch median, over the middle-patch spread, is 0.12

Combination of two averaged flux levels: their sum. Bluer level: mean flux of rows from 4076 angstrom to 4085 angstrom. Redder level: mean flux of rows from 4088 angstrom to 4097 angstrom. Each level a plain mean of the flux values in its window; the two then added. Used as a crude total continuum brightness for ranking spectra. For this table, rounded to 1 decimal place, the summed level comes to 25.6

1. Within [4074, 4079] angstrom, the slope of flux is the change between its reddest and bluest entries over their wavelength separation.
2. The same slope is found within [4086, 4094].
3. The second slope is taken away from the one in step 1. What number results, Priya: 0.10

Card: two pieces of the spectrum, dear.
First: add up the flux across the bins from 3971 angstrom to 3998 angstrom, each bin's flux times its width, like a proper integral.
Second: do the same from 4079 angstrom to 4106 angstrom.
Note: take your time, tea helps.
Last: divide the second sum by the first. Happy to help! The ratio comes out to 0.71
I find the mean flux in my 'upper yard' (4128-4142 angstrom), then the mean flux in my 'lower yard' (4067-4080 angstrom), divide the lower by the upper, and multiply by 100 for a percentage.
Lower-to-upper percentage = 97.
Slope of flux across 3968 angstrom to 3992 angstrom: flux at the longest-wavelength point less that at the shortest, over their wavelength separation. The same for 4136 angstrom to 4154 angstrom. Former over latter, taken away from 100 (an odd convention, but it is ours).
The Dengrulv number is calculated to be 115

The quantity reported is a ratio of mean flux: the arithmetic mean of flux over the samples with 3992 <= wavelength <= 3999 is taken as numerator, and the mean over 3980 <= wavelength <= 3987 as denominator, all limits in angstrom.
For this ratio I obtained 0.94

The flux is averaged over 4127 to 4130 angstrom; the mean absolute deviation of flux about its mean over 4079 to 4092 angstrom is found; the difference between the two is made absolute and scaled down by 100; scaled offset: 0.132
